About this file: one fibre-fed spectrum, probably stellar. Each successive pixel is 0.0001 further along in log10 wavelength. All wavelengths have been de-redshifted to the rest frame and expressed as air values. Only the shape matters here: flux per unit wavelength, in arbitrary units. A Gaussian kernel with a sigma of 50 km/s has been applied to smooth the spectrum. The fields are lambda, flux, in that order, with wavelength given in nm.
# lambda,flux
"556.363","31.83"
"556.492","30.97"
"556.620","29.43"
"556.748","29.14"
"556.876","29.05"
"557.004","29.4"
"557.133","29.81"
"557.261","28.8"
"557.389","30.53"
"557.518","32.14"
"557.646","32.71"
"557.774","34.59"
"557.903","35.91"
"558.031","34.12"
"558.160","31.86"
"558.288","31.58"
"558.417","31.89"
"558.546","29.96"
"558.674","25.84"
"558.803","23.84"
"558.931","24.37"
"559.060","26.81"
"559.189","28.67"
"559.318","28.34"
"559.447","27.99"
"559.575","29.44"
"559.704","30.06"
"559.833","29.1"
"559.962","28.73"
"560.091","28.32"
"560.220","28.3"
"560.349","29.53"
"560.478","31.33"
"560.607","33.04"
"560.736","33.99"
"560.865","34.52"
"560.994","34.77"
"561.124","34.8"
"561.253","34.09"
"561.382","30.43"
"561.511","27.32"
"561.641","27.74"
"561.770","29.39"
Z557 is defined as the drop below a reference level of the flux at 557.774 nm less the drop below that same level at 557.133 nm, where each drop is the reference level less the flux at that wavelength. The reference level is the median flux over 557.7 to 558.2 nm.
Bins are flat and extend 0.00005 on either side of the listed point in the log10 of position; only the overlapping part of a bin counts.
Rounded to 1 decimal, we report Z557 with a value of -4.8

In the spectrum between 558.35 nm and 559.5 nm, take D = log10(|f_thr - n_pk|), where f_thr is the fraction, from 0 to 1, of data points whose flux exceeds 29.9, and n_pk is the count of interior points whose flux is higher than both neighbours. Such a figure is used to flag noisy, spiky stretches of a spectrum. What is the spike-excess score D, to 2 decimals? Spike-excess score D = -0.11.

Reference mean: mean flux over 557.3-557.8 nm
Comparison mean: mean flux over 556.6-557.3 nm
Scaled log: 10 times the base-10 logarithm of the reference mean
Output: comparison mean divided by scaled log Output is 1.94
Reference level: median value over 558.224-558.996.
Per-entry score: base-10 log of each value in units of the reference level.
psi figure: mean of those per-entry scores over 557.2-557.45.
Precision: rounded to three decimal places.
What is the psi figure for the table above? 0.026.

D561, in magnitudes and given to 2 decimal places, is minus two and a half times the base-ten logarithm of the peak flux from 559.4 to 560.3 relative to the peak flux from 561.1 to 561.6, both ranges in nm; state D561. 0.16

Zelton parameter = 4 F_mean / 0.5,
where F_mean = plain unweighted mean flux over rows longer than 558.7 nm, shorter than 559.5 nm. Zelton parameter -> 213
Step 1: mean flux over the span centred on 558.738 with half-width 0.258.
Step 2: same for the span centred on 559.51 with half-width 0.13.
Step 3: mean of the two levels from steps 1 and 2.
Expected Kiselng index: 27.4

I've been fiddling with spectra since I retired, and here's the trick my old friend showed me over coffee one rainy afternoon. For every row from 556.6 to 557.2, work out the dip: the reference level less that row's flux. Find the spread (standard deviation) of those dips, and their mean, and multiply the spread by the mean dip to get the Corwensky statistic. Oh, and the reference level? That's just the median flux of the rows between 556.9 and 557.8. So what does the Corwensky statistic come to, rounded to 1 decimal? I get 0.3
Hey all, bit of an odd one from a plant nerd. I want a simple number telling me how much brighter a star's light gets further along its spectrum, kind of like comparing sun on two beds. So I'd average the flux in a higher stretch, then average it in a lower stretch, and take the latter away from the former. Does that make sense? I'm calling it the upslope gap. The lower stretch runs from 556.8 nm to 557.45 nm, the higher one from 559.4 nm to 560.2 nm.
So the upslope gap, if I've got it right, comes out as -0.6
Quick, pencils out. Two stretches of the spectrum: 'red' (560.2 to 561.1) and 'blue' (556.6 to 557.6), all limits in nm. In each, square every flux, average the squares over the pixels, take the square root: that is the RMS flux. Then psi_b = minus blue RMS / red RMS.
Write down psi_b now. -0.92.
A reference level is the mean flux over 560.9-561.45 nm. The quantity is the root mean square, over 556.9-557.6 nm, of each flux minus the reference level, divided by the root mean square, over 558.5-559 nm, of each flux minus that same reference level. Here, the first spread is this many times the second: 0.45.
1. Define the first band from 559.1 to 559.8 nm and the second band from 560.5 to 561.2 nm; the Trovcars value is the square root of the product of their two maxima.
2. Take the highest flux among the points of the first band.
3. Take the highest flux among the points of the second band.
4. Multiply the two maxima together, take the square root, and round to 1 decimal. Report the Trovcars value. 32.3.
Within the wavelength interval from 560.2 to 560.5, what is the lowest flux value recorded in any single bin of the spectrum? 28.3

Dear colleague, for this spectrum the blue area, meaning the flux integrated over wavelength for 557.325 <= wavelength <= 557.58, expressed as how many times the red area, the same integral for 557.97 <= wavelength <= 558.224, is 0.95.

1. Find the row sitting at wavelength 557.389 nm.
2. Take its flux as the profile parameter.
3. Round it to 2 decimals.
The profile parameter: 30.53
